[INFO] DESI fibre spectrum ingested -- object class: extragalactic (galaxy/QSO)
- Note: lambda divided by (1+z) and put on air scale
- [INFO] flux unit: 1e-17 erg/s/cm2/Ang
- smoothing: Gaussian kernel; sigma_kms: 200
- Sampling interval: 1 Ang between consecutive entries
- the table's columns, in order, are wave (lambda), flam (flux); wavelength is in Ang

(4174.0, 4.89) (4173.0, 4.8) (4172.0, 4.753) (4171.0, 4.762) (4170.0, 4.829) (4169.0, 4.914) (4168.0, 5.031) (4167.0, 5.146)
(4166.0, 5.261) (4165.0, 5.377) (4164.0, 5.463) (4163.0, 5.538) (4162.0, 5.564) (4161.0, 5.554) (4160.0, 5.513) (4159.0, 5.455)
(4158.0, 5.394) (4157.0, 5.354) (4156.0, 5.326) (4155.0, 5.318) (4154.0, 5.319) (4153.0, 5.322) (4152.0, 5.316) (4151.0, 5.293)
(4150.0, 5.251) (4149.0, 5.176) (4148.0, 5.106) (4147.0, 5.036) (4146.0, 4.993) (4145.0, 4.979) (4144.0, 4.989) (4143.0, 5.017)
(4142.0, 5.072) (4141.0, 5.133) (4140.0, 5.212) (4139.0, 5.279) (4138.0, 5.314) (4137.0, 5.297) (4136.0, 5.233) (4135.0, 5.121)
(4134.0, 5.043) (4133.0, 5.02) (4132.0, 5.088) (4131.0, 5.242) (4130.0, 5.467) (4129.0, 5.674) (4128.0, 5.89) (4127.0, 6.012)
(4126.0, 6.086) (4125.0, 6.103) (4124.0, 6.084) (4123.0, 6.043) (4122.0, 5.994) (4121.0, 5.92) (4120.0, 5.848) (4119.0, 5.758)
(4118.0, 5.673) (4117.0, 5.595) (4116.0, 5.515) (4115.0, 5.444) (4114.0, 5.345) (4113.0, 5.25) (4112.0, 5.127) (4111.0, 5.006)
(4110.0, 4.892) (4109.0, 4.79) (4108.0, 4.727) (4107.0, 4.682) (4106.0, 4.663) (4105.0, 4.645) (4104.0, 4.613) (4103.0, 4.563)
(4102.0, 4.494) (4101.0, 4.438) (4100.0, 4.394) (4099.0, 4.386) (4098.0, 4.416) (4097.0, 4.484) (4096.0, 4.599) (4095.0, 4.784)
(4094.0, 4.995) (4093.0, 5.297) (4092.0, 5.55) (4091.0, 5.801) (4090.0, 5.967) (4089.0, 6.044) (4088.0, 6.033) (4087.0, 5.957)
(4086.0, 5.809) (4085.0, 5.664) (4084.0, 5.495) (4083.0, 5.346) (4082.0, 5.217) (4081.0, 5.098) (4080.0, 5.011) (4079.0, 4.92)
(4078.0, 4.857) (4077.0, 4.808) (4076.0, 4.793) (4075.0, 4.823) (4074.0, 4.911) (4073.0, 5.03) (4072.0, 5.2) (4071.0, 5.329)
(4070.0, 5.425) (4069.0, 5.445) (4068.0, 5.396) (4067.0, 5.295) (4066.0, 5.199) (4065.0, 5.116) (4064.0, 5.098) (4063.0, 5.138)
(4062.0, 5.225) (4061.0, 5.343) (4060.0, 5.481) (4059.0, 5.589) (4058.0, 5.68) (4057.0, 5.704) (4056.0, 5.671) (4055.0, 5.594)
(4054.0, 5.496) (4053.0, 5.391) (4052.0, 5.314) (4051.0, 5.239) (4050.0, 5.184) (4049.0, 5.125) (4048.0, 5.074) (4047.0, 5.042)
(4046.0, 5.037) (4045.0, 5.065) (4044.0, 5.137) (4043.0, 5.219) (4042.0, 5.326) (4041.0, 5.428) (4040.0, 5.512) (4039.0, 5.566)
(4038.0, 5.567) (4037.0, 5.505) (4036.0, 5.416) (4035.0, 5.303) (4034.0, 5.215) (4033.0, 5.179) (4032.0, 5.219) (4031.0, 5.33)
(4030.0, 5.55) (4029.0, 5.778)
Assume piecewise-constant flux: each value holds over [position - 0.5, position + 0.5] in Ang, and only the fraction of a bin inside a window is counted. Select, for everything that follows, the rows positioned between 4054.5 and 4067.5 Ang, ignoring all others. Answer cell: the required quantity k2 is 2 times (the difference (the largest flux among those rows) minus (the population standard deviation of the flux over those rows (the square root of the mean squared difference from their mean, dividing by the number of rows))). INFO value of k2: 11.0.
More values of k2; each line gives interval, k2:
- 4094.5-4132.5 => 11.0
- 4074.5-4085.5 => 10.8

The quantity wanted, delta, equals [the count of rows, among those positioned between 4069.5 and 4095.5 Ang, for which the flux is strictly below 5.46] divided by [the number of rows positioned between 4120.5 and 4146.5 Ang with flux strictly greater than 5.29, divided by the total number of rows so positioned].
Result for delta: 37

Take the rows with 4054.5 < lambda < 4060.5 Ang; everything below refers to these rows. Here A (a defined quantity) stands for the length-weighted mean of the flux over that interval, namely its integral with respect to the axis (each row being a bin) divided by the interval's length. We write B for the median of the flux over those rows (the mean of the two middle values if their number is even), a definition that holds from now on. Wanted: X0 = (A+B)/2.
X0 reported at 5.63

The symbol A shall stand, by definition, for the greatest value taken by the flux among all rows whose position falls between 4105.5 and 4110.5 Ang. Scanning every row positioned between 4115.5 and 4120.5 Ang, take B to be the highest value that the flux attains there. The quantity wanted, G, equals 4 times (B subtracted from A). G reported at -4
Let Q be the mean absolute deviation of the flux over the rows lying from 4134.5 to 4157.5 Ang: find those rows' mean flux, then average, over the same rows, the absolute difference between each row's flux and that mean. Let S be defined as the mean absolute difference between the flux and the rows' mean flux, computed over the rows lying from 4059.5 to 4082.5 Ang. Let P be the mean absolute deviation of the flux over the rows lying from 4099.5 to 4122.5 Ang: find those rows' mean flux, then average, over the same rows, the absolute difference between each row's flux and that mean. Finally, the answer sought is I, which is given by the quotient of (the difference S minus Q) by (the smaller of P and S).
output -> 0.36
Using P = 0.464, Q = 0.11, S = 0.18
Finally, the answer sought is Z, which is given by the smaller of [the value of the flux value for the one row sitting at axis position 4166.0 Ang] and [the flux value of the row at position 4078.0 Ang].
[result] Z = 4.86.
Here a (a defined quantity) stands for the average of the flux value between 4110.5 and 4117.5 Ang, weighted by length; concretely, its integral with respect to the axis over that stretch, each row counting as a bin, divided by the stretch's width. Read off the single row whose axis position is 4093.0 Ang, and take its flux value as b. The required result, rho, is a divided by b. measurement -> 1.01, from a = 5.33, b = 5.297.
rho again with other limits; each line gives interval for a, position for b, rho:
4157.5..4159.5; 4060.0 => 0.99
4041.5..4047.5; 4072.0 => 0.99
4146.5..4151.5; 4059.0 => 0.93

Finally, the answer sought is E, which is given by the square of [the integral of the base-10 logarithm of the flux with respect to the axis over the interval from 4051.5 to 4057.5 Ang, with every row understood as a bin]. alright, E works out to 19.8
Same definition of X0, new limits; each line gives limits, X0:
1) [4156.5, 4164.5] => 5.48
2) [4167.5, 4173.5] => 4.83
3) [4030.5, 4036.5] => 5.27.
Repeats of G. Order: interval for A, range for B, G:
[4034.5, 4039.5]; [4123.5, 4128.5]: -2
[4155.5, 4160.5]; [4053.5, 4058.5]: -1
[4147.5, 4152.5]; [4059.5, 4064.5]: -1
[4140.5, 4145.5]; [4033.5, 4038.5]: -2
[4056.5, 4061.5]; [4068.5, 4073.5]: 1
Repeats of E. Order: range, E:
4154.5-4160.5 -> 19.3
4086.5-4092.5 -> 21.3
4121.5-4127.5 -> 22.0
